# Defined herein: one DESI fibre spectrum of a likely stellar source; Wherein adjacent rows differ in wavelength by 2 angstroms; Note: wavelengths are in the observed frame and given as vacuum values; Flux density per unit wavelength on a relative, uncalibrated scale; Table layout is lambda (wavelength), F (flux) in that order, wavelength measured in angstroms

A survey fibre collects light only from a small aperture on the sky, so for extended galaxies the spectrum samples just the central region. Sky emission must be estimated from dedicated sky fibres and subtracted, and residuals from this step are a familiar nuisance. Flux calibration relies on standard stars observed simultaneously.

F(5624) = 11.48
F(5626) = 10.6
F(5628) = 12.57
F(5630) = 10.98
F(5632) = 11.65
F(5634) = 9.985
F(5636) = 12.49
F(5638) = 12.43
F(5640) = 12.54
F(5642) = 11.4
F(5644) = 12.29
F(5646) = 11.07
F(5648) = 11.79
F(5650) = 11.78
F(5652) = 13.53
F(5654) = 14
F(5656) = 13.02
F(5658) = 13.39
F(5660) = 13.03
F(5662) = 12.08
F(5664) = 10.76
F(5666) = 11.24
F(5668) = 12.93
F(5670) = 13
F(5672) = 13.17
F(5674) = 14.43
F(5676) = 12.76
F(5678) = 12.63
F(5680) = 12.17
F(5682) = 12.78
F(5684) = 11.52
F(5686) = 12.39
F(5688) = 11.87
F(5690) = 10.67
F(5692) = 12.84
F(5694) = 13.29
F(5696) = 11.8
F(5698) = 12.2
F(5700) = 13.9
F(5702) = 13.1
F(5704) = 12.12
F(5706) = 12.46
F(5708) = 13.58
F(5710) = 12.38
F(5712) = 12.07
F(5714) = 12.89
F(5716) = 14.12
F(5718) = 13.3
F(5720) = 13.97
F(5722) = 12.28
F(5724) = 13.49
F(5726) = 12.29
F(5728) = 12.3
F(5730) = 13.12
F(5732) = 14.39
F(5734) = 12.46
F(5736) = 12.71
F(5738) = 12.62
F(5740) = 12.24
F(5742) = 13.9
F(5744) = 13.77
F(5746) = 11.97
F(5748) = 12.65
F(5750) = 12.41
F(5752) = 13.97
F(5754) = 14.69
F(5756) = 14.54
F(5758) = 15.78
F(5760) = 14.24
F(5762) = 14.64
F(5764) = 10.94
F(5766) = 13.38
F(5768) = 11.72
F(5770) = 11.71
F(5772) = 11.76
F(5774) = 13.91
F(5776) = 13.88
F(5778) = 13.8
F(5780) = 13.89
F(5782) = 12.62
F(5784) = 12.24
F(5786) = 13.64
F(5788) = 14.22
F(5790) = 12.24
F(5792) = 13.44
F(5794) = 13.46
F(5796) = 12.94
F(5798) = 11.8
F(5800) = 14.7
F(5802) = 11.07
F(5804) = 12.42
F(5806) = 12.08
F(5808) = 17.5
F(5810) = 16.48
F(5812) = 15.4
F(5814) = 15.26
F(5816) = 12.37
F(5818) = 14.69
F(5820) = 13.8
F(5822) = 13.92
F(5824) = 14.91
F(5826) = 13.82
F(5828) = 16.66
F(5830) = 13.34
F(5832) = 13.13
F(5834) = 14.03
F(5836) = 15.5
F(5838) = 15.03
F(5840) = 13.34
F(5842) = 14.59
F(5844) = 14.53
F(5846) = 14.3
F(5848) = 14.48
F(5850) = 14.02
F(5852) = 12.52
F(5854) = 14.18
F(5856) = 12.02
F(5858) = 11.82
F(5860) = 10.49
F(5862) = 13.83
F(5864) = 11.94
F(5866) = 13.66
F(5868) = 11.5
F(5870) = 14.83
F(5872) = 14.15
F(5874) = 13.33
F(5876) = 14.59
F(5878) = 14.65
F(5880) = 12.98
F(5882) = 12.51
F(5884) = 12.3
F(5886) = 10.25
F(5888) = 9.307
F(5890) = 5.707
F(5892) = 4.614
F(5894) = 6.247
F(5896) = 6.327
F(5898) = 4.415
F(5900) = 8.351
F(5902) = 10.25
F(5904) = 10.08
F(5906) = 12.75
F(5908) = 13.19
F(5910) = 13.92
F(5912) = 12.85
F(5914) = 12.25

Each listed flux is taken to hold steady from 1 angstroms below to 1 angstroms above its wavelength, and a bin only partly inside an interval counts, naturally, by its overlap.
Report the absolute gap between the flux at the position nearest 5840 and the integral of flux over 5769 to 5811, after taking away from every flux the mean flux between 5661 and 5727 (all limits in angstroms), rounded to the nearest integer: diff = 29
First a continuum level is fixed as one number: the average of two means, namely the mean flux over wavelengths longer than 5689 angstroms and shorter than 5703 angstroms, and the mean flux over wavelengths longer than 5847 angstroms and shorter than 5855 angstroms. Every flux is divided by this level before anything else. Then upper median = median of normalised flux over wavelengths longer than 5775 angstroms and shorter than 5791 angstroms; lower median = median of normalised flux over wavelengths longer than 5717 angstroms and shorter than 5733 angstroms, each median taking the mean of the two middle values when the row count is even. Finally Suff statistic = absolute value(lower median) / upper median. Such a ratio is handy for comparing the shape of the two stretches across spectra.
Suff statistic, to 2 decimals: 0.96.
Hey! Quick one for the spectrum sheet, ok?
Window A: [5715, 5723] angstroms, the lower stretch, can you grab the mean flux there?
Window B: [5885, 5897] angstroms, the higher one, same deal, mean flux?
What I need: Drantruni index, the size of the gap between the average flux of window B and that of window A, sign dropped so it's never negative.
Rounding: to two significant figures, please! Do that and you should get 6.3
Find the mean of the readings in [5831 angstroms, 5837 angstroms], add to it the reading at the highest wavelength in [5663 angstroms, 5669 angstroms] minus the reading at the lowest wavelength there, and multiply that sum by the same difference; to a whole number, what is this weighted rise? 36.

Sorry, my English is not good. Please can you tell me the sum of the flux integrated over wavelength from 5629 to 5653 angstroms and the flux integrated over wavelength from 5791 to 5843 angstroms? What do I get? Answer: 1015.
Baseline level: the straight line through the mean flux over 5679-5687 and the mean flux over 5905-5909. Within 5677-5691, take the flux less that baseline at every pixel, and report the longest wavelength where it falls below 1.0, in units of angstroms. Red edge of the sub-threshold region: 5690 angstroms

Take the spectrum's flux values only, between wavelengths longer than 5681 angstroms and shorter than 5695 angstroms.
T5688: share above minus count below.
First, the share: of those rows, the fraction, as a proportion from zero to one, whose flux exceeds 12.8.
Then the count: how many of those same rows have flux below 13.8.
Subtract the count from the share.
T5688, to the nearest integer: -7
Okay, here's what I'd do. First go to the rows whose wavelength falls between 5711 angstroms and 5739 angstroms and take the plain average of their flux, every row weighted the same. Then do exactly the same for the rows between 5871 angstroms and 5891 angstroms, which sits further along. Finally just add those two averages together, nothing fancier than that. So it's 25.0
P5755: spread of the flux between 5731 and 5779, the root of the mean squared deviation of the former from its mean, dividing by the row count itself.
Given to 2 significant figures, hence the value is 1.2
